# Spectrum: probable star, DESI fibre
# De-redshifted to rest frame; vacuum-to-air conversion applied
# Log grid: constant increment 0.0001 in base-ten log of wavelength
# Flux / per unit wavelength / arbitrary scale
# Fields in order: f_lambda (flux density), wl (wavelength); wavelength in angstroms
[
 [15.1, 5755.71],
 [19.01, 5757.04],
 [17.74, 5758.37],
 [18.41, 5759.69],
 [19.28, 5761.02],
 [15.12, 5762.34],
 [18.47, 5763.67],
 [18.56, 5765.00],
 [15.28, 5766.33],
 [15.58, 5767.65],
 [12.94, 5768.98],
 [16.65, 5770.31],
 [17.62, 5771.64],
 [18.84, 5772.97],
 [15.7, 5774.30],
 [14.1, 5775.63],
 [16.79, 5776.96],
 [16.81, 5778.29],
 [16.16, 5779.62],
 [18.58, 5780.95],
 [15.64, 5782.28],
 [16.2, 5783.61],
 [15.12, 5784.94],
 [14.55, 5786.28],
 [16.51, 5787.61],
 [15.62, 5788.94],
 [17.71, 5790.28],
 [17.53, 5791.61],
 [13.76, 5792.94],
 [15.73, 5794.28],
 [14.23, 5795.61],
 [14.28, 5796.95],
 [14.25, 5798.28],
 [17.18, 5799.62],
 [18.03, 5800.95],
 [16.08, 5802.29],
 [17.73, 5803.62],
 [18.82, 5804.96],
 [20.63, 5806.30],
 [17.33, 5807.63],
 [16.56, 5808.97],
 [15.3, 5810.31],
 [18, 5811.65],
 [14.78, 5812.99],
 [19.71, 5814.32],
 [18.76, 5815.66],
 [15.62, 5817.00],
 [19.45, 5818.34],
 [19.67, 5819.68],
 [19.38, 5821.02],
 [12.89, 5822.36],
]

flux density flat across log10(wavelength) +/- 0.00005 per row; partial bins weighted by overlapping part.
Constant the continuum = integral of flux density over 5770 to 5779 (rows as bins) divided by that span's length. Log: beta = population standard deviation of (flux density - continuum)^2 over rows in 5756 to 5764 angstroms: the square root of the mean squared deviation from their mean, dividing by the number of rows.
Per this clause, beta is 2.0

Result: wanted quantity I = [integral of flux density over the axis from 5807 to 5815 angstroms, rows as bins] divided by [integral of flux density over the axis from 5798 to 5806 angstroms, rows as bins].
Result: 0.98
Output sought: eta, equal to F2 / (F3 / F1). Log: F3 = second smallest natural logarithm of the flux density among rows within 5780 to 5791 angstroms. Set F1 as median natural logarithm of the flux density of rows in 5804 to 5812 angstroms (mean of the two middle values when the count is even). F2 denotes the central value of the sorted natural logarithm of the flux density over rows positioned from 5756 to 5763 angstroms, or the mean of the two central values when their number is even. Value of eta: 3.08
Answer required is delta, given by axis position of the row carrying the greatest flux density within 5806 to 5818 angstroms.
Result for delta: 5806.30 angstroms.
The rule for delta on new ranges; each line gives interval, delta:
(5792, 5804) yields 5800.95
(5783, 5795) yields 5790.28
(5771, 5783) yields 5772.97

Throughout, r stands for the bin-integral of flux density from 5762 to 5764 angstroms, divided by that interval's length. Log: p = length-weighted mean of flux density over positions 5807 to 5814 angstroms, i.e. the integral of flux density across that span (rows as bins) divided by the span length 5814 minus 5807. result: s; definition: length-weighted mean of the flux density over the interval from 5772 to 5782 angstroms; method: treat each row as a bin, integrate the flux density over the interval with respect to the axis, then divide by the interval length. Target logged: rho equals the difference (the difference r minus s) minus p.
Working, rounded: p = 16.6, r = 16.8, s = 16.7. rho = -16.5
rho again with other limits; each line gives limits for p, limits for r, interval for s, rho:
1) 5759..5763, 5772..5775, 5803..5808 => -19.1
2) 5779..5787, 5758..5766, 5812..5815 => -15.6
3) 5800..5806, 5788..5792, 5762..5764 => -17.7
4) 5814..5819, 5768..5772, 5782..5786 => -18.2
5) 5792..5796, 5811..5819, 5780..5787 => -13.1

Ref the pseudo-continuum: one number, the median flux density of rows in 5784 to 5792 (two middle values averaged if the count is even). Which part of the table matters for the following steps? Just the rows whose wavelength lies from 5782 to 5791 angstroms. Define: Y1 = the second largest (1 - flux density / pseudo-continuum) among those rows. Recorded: 0.06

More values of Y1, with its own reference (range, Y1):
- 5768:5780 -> 0.12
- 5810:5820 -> 0.05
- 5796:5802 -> 0.11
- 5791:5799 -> 0.11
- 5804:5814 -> 0.05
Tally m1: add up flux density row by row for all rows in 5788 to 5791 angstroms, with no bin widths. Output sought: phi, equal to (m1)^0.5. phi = 5.77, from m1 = 33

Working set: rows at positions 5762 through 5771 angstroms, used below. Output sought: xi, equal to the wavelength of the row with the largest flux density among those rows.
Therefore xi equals 5765.00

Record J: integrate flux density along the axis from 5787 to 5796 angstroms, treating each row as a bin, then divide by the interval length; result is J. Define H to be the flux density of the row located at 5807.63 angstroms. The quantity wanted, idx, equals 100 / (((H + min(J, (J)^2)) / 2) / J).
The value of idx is 96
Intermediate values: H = 17.33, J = 15.9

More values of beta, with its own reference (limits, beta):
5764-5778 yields 4.0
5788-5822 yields 3.9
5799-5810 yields 5.1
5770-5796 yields 2.5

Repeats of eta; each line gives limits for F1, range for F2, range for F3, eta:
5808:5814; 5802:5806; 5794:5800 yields 3.00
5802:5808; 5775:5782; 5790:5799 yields 3.05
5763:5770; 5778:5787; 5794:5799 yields 2.88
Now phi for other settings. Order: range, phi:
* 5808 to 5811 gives 5.64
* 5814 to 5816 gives 6.20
